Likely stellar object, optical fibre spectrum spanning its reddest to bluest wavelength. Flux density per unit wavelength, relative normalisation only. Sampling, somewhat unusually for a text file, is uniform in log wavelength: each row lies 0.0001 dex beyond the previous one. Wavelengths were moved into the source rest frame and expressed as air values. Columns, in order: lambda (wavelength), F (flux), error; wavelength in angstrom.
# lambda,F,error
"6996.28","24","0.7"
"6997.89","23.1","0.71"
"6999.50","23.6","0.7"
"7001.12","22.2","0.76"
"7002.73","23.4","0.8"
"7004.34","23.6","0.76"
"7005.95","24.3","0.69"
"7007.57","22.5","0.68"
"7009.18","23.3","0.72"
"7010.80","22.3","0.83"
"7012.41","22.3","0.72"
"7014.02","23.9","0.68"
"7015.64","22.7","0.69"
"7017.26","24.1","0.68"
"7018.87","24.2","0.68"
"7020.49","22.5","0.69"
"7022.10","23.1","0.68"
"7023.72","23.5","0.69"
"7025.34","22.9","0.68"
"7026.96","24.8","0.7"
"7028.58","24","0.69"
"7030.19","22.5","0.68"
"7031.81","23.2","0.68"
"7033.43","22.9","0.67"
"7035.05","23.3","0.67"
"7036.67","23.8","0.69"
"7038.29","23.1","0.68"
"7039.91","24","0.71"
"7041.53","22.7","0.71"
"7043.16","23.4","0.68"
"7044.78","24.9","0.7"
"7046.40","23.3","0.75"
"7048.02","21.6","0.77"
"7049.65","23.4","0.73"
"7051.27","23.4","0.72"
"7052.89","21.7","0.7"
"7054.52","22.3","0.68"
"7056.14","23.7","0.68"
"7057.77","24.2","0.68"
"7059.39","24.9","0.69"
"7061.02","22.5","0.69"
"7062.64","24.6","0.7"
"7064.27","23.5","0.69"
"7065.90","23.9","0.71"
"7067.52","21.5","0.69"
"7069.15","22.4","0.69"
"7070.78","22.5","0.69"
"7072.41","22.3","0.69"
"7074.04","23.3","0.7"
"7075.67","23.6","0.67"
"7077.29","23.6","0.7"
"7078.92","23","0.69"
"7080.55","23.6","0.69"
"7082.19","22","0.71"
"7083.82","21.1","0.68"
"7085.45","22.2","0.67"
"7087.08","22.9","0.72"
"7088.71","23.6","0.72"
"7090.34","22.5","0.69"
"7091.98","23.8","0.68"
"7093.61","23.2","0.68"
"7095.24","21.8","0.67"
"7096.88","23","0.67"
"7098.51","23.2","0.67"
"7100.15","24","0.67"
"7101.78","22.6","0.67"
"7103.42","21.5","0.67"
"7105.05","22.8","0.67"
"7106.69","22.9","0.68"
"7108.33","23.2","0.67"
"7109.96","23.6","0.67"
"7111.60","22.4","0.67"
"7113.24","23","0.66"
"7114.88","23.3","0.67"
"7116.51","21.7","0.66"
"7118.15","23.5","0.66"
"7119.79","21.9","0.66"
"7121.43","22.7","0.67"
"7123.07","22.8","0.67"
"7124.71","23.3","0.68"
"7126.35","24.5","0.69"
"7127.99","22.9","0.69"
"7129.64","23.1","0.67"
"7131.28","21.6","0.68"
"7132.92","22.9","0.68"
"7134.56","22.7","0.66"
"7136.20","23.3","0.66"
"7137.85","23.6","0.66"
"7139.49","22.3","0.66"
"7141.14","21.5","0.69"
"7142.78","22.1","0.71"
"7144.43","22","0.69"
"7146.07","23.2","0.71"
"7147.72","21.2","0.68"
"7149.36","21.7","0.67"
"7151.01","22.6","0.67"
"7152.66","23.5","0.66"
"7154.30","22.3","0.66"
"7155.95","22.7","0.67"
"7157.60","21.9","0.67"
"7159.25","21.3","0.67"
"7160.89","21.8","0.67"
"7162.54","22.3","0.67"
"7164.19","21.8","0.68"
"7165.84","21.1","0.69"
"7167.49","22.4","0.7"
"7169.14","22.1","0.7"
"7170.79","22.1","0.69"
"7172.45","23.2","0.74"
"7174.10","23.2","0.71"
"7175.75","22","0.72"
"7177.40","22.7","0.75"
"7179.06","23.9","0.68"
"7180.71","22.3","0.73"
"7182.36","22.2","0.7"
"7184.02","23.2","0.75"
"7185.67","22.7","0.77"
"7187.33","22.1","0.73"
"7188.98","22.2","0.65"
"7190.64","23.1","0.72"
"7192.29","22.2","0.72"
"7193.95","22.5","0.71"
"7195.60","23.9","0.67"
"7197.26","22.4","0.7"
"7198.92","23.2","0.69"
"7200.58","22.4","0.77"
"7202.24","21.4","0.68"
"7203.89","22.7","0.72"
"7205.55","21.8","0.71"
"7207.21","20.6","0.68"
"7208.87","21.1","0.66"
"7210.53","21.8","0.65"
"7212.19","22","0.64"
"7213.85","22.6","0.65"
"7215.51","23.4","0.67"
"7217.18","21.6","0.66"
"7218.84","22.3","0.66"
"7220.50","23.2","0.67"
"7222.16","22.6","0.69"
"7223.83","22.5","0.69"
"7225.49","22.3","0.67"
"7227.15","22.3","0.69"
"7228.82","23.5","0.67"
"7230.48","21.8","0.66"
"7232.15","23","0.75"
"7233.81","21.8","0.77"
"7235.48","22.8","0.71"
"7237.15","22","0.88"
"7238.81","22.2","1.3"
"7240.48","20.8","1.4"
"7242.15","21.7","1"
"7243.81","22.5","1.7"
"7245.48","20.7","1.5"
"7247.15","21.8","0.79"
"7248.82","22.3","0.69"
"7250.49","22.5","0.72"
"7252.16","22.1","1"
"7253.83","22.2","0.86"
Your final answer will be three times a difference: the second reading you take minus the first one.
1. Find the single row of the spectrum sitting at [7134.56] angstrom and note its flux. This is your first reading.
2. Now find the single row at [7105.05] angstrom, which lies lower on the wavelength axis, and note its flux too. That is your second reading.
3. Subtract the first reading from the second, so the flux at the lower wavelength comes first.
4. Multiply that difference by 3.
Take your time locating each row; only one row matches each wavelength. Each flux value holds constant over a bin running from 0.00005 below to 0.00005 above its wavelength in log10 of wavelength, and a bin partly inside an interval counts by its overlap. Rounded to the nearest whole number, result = 0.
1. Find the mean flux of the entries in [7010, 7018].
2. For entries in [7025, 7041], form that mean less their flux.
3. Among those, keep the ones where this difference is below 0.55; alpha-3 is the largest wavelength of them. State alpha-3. 7039.91 angstrom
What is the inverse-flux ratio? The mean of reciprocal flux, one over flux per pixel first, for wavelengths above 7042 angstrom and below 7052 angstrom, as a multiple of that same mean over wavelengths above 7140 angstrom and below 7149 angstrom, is 0.944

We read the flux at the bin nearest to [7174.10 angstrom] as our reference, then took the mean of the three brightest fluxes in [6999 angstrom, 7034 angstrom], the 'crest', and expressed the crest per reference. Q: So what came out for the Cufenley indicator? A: 1.05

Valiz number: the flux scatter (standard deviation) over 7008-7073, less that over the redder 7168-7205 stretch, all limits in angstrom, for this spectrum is 0.26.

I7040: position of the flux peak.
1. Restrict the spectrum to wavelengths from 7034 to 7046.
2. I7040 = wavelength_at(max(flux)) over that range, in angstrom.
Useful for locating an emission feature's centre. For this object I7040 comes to 7044.78 angstrom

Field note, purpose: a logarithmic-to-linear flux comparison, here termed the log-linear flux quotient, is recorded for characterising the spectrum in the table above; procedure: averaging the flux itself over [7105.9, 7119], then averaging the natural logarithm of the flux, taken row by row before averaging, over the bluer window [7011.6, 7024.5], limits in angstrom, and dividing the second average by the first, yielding 0.137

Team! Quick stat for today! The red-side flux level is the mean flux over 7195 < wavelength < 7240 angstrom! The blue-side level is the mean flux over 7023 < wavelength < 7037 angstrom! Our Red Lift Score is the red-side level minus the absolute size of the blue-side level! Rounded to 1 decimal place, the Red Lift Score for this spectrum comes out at -1.1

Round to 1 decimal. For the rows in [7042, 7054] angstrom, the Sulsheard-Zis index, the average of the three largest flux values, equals 23.9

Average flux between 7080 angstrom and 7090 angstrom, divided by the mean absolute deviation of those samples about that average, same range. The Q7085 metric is 28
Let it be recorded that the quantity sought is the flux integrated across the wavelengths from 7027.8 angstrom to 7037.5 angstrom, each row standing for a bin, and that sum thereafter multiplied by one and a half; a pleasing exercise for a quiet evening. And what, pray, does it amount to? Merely 339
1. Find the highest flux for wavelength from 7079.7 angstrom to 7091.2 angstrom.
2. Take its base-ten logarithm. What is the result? 1.373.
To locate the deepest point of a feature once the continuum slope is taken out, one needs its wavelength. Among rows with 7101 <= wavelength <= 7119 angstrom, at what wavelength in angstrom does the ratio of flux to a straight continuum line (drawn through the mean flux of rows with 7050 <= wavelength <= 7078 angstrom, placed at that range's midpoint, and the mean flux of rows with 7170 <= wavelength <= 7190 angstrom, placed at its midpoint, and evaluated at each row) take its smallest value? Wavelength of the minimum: 7103.42 angstrom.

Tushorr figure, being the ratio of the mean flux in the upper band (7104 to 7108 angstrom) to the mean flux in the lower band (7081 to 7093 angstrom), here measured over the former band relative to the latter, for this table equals 1.01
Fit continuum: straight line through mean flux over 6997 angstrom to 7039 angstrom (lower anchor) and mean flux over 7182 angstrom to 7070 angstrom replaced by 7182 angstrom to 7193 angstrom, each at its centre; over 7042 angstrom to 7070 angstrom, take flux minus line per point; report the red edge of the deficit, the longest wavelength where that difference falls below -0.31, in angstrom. 7069.15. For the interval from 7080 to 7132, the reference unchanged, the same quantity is 7131.28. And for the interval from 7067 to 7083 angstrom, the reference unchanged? 7082.19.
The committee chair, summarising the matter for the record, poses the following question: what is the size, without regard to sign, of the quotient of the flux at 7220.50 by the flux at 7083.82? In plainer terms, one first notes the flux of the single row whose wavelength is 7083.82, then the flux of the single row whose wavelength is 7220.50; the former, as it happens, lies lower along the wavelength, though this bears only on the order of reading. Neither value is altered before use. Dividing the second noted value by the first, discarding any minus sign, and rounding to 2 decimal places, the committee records 1.10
